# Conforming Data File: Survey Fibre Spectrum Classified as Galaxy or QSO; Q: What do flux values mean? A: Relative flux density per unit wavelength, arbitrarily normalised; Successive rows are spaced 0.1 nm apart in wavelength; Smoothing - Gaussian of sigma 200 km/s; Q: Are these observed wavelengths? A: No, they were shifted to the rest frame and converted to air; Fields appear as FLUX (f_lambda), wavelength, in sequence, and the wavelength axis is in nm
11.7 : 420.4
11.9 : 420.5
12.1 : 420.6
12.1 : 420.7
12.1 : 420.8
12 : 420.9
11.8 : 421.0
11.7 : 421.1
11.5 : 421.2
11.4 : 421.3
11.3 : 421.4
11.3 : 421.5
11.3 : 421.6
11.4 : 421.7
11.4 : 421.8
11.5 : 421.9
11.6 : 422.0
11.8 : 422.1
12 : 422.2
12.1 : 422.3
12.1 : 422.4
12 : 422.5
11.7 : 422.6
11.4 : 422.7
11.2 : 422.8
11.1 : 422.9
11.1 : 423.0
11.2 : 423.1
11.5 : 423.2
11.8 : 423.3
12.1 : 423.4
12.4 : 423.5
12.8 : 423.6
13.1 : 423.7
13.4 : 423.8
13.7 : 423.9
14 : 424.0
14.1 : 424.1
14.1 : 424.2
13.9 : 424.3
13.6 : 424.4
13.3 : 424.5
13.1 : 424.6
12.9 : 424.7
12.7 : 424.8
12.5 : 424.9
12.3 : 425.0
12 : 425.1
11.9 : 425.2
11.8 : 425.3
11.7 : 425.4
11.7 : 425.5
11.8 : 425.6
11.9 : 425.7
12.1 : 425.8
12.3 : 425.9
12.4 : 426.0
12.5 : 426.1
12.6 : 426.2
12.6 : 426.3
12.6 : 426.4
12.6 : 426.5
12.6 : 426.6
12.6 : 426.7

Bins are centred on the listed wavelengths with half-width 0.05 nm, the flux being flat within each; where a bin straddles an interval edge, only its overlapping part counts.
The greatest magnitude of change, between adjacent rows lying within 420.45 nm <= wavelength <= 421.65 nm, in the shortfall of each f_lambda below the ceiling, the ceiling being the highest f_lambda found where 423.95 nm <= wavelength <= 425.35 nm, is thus 0.20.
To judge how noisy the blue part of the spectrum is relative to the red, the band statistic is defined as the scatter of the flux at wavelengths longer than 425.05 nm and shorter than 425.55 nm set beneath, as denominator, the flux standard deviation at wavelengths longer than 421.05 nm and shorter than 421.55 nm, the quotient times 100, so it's 128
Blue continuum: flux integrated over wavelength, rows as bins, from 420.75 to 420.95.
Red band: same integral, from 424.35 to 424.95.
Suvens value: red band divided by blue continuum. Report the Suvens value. 3.2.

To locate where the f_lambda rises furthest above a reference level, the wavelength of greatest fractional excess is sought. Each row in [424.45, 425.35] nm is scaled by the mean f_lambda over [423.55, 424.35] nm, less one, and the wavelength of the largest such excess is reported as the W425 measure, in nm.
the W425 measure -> 424.5 nm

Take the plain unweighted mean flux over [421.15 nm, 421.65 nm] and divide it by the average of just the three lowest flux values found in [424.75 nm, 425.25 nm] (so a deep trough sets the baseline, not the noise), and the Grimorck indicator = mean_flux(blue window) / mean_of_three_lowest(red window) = 0.94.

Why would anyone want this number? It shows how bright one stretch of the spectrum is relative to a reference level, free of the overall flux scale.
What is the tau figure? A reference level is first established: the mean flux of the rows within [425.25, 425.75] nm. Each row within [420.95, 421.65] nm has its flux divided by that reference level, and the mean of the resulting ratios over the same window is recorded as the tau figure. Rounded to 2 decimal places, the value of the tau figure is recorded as 0.97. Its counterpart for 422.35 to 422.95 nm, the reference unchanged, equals 0.98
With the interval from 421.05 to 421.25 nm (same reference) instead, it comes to 0.98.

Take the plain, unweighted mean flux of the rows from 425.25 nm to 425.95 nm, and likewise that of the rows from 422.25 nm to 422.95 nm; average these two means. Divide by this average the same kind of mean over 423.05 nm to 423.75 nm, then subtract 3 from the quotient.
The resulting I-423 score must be -1.97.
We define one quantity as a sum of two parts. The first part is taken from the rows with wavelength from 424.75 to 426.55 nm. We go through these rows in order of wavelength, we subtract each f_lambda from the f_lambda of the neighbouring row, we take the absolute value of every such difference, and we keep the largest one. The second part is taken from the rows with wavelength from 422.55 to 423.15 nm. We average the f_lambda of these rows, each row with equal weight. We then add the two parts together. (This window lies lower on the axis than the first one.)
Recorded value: 11.6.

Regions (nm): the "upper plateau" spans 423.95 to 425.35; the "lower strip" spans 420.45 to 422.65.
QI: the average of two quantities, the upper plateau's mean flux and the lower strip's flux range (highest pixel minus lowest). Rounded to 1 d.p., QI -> 6.9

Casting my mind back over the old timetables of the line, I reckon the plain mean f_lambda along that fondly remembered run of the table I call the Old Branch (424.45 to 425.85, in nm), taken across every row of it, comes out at 12.3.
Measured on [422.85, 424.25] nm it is 12.6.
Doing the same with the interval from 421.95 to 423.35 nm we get 11.6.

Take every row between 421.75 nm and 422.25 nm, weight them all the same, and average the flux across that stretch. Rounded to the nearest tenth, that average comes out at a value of 11.7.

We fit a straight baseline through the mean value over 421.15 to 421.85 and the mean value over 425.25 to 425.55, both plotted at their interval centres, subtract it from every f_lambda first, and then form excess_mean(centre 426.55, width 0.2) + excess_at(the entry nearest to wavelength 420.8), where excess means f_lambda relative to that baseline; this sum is 1.6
